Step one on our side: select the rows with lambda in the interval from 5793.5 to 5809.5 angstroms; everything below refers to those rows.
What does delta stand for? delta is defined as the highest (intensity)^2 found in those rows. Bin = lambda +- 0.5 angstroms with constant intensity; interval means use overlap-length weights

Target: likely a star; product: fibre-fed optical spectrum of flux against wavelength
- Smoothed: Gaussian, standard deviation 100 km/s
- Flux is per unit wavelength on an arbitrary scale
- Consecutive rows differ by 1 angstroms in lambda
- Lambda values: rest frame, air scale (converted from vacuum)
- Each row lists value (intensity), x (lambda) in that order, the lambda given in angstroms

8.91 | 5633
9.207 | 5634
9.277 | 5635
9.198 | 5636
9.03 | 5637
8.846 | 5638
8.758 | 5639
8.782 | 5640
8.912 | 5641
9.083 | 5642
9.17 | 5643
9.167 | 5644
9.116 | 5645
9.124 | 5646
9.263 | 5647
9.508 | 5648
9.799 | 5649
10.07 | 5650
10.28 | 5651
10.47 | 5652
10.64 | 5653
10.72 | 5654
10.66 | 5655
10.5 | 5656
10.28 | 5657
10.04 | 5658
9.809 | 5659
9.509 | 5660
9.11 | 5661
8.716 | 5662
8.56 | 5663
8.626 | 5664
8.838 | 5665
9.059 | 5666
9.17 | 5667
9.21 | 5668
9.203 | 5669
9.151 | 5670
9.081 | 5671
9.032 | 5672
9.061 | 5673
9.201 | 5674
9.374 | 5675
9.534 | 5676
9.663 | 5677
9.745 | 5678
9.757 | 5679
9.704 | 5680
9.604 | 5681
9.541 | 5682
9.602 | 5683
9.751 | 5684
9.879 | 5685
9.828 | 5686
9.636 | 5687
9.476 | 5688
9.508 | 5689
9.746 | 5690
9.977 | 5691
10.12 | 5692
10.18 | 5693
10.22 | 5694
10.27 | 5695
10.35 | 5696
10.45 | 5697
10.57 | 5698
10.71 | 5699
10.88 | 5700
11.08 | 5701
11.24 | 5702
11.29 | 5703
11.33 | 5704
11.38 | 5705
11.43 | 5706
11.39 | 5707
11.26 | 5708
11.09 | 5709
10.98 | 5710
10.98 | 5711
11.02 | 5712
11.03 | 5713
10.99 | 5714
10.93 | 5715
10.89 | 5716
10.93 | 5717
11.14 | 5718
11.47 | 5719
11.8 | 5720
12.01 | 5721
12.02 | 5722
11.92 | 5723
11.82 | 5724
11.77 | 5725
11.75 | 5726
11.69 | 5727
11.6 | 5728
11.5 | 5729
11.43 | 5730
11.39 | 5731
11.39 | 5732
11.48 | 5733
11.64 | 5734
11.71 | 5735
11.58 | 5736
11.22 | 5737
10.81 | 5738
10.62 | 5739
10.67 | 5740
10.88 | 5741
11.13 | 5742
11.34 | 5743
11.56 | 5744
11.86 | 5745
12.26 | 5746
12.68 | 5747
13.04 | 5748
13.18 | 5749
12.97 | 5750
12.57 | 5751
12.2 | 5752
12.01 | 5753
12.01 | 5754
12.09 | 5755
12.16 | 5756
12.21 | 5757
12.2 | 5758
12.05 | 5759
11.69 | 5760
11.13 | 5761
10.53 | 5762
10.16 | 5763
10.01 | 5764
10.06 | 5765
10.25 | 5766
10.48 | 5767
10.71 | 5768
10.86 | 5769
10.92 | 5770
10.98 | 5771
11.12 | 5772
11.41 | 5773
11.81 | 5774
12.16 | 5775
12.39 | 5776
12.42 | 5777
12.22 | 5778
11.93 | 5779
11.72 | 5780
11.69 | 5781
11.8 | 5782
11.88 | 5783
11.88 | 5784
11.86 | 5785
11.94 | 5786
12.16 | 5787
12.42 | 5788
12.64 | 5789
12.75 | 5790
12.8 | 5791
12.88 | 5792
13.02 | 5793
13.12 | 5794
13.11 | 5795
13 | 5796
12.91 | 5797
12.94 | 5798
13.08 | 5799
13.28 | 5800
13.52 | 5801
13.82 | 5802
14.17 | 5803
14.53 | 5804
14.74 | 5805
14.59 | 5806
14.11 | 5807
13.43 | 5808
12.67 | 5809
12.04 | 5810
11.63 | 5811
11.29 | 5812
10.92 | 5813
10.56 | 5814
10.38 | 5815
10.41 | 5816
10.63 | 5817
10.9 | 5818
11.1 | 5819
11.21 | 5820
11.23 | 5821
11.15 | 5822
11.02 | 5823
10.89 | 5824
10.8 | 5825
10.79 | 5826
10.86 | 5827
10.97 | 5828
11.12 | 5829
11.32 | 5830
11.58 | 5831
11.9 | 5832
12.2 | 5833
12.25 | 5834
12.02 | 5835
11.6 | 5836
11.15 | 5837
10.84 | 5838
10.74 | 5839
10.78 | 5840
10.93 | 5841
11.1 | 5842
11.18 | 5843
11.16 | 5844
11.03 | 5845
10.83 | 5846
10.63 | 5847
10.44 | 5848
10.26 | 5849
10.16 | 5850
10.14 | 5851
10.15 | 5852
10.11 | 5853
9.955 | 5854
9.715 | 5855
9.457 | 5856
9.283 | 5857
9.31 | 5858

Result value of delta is 217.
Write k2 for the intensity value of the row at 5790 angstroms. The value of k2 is 12.75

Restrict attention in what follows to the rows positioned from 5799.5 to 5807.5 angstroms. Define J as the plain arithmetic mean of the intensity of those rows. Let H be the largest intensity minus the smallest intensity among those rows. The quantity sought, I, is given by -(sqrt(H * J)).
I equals -4.5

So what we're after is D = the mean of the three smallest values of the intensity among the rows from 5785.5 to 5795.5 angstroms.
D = 12.2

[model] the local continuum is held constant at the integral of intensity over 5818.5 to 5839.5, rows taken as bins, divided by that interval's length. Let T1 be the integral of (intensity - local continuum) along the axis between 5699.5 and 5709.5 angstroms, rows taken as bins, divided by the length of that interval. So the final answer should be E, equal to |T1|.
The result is 0.0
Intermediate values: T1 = 0.0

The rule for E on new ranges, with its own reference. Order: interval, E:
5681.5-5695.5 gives 1.4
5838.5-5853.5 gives 0.6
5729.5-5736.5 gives 0.2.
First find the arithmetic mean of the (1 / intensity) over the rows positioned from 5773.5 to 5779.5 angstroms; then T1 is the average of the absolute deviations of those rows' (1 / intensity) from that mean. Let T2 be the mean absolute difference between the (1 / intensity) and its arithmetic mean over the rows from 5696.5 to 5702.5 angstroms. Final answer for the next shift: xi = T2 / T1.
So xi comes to 1.6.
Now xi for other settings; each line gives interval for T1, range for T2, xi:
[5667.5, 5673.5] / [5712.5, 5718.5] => 0.7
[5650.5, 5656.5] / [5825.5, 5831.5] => 1.6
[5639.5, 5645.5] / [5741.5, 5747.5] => 2.1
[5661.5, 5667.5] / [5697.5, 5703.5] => 0.8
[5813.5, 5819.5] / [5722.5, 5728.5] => 0.3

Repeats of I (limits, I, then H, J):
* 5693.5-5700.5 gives -2.6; 0.7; 10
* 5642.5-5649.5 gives -2.5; 0.7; 9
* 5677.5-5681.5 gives -1.2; 0.2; 10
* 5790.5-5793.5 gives -1.7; 0.2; 13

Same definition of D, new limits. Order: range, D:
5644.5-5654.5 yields 9.2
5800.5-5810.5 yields 12.7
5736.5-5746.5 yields 10.7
